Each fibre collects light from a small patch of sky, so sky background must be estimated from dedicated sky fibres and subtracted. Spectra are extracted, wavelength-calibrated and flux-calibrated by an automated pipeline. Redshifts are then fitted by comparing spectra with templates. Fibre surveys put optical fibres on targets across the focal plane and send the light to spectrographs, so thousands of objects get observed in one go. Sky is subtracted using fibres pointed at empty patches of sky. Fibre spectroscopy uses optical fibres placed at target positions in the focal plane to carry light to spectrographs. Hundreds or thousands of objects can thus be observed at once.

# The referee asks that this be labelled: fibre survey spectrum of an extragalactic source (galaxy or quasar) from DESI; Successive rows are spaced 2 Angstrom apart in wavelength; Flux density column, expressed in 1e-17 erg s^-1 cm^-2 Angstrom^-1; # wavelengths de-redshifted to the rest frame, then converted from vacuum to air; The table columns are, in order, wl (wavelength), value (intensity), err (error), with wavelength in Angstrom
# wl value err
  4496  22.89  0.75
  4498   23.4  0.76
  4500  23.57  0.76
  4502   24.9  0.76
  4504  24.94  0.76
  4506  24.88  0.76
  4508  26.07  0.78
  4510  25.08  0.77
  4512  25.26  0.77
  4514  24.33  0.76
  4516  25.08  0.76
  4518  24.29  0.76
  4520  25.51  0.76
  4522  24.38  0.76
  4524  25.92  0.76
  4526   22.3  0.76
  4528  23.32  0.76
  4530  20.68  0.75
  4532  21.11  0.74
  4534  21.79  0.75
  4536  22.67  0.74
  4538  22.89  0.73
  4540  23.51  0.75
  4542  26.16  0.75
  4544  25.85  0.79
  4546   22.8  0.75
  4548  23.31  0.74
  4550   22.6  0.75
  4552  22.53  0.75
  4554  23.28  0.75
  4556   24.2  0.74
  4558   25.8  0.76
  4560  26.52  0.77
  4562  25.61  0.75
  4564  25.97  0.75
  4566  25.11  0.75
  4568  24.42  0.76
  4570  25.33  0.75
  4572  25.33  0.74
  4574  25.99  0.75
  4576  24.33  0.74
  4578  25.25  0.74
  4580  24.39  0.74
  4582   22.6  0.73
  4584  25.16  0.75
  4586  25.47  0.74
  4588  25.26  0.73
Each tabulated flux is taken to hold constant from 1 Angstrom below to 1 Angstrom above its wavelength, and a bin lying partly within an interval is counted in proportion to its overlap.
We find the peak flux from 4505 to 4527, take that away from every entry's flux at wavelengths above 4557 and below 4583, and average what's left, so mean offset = -0.9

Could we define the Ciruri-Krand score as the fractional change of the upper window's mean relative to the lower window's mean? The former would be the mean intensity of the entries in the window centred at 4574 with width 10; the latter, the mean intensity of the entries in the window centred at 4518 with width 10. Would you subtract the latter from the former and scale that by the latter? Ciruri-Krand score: 0.021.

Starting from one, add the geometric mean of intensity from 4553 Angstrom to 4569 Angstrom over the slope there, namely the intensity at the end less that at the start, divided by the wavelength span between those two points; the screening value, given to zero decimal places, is 309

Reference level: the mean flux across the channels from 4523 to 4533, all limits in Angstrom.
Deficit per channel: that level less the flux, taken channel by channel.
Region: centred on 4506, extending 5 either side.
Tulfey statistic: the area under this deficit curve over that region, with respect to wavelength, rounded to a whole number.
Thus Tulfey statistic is -25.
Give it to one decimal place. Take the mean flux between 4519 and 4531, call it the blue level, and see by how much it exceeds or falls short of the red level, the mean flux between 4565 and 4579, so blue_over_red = -1.4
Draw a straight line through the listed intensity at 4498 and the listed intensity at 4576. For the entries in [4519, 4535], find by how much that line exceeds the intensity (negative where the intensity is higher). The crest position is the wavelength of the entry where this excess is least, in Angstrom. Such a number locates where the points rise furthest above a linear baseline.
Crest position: 4524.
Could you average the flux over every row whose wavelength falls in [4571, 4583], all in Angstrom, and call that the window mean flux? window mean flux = 24.6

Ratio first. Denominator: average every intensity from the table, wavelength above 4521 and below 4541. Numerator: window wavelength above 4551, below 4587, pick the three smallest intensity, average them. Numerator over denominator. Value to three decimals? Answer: 0.998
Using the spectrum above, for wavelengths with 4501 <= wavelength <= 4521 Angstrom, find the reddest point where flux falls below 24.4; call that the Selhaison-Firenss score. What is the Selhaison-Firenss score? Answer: 4518 Angstrom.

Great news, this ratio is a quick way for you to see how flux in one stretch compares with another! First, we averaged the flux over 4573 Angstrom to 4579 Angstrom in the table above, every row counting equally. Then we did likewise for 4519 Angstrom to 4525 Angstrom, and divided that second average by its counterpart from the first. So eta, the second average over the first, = 1.00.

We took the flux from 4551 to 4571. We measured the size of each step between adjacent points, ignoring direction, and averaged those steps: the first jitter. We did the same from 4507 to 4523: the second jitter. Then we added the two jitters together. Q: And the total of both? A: 1.7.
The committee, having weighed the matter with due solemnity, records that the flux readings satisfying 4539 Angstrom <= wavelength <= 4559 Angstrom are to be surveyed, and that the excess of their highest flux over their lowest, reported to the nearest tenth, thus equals 3.6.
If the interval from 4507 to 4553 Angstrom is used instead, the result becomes 5.5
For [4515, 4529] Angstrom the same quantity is 3.6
